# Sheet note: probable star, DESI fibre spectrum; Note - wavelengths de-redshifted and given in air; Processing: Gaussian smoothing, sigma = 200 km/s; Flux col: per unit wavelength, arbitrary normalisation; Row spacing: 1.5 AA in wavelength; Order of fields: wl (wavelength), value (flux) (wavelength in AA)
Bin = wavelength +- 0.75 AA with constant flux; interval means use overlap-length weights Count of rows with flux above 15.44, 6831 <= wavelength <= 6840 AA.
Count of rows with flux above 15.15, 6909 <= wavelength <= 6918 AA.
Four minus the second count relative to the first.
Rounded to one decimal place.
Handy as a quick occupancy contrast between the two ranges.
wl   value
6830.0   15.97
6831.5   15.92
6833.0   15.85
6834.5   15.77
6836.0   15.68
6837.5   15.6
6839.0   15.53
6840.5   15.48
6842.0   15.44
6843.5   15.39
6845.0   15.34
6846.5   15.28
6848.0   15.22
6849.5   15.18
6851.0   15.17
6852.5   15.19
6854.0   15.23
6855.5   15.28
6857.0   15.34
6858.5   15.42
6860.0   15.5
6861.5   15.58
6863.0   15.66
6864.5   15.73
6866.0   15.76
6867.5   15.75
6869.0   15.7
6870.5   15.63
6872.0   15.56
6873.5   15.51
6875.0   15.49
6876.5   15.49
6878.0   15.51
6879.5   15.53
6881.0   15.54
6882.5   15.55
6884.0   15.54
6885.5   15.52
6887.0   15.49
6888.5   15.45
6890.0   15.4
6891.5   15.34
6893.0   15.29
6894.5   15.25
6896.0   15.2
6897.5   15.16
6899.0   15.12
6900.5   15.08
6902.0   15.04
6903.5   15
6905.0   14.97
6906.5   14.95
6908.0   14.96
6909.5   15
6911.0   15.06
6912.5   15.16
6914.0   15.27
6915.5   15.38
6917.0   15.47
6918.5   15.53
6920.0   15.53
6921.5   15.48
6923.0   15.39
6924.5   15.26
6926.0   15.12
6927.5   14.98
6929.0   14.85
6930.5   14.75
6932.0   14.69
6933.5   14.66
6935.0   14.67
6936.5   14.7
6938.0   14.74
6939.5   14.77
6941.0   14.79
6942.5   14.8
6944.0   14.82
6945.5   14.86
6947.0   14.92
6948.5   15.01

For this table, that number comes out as 3.3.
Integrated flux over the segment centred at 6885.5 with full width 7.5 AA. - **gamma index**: 116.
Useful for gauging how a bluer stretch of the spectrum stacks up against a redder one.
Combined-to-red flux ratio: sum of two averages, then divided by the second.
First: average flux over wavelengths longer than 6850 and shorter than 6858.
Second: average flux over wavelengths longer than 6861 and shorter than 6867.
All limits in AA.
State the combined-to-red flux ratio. 1.972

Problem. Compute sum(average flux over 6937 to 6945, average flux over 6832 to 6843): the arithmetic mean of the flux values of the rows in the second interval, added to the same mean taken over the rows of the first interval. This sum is 30.4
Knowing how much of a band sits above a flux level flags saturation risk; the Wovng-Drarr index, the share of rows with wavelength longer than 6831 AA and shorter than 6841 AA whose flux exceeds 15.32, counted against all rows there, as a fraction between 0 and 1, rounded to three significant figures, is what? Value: 1.00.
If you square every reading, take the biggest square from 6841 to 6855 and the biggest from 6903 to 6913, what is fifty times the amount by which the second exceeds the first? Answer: -428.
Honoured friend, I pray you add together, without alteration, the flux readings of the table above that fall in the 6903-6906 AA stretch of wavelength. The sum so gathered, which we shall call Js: 30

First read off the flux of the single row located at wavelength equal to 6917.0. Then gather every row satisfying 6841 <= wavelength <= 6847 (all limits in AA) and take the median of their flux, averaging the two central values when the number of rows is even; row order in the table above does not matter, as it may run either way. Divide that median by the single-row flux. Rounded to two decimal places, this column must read 0.99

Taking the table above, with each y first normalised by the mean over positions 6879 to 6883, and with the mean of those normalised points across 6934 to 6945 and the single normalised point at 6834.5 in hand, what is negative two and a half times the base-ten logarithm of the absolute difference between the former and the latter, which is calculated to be 3.0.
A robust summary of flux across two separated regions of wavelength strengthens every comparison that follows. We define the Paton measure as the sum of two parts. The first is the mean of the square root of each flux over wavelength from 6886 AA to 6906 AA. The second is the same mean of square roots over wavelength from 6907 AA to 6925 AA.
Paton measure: 7.81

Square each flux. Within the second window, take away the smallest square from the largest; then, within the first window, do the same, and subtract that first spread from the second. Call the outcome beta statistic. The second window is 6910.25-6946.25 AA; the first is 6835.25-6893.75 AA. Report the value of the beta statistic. 8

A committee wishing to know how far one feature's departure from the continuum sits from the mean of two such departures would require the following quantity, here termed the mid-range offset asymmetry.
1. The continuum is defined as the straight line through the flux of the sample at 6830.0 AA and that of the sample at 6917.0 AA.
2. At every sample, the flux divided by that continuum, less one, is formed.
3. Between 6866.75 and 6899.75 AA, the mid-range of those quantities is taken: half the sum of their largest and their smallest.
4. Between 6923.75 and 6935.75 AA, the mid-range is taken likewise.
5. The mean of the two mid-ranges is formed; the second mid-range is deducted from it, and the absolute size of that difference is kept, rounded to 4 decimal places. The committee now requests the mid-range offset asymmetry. 0.0070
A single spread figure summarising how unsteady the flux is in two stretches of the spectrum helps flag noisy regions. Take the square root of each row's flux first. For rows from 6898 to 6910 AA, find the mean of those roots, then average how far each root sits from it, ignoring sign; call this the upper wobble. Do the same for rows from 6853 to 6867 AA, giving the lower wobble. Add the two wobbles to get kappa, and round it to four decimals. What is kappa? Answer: 0.0269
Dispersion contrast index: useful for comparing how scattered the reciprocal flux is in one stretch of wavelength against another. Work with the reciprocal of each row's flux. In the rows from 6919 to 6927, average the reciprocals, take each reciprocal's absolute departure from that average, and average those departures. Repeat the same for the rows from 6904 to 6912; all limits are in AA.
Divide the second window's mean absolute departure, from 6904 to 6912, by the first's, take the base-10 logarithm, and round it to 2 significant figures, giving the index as -0.58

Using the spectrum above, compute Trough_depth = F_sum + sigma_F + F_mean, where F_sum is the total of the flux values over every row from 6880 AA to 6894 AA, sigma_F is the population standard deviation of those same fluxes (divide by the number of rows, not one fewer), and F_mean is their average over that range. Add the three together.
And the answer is 155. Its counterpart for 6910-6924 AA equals 154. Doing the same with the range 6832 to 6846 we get 156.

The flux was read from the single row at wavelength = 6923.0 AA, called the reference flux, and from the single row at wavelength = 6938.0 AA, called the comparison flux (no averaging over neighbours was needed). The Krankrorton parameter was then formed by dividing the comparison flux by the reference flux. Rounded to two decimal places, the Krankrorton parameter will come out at 0.96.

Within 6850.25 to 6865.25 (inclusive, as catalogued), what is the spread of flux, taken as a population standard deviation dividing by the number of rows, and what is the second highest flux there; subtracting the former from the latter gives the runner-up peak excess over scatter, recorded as 15.5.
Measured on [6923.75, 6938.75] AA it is 14.9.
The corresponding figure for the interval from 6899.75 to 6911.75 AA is 15.0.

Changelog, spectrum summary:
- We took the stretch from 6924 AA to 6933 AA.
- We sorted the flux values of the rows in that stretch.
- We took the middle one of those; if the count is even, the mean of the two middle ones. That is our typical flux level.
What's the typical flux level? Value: 14.9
